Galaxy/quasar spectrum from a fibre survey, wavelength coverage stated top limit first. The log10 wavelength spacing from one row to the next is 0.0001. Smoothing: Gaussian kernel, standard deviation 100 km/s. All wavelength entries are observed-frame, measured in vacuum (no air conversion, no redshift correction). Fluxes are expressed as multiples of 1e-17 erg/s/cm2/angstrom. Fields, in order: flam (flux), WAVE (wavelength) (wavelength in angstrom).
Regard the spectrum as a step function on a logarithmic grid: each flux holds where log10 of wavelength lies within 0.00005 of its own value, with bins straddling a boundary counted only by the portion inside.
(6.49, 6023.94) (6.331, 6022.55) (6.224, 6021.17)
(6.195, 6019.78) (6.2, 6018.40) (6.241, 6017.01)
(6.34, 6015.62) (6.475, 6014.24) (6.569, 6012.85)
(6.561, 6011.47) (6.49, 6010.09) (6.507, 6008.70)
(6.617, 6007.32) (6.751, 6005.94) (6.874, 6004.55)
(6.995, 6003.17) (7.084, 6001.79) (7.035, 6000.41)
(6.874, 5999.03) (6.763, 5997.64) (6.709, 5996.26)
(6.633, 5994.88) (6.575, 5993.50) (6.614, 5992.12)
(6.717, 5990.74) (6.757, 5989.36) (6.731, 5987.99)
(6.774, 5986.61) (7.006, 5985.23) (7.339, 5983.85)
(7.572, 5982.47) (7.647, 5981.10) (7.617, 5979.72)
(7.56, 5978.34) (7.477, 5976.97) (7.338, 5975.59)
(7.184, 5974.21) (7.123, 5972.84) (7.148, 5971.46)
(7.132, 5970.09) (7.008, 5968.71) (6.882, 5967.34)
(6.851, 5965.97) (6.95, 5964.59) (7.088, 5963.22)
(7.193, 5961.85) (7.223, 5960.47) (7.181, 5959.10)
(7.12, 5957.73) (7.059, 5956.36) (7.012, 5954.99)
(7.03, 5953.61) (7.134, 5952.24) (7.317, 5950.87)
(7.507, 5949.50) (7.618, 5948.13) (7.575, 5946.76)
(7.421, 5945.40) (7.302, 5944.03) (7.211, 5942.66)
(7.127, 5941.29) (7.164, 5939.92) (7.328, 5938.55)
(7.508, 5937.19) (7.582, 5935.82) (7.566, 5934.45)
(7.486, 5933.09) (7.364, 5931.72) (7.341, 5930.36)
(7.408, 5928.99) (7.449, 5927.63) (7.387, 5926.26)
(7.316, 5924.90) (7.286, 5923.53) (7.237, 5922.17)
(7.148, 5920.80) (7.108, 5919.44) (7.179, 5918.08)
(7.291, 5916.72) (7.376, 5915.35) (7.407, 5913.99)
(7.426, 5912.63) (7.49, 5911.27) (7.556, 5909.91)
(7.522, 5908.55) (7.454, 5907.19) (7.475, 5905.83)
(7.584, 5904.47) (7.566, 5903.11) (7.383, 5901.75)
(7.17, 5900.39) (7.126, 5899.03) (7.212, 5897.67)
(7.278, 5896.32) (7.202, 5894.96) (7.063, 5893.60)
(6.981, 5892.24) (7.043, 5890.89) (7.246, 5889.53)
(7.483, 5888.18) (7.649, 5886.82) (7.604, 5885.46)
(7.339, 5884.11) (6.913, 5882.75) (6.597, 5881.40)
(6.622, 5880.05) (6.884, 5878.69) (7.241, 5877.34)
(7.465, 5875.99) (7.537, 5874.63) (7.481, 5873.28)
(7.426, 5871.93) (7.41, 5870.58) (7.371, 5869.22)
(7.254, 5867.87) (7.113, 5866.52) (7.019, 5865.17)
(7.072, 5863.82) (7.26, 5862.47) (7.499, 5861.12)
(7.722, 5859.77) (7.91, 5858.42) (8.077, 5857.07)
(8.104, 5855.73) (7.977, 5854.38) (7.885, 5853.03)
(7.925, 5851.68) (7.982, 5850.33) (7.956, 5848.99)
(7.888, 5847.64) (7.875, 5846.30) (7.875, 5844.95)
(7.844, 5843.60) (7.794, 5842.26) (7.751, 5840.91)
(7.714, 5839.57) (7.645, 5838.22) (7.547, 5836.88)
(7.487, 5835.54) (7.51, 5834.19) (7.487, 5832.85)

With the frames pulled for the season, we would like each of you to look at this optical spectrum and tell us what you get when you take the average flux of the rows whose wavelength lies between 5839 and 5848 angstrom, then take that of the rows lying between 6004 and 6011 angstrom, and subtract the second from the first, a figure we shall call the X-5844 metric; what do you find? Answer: 1.2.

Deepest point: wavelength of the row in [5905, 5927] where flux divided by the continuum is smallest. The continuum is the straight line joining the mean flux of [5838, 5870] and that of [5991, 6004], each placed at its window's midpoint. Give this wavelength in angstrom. 5919.44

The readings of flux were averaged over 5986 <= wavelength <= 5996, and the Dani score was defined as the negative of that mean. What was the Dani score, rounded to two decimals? -6.69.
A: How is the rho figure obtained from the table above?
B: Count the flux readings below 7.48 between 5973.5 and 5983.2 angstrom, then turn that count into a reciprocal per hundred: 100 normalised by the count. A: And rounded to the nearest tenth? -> 33.3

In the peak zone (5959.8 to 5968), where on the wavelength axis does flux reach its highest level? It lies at 5960.47 angstrom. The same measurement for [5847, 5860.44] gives 5855.73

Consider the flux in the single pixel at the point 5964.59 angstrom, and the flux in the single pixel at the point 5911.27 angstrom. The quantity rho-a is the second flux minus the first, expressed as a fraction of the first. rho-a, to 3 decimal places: 0.078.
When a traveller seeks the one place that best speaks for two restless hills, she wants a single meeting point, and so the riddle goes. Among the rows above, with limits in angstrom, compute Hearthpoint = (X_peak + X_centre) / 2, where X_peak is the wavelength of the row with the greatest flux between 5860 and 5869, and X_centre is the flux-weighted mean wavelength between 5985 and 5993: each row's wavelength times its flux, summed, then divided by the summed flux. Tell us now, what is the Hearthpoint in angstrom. 5924.9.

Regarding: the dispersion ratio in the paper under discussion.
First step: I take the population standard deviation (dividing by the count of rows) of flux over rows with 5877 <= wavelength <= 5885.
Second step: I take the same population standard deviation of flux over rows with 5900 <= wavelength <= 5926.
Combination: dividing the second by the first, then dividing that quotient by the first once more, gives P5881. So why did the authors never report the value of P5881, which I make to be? 1.9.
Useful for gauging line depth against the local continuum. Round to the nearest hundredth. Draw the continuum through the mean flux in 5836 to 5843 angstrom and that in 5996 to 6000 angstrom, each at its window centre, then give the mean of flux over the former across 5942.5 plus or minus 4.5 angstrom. 1.03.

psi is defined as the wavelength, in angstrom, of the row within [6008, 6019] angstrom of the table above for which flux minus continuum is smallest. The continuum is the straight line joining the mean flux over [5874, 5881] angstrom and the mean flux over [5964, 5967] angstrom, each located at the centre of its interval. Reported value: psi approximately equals 6018.40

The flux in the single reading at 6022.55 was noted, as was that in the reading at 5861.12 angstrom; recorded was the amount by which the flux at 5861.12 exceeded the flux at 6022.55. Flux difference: 1.2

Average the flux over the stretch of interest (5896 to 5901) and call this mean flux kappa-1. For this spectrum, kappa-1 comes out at 7.20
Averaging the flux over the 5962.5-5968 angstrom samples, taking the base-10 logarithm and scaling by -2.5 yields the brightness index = -2.10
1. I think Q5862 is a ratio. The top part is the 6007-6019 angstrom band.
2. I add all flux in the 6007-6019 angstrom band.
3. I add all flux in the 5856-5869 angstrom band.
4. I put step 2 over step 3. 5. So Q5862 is 0.87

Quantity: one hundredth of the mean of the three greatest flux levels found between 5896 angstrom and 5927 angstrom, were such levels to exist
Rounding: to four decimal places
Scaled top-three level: 0.0757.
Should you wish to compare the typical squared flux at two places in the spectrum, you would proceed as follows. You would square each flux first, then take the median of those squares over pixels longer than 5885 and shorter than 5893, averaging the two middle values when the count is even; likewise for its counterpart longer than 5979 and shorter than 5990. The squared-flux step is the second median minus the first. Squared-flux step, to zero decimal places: -3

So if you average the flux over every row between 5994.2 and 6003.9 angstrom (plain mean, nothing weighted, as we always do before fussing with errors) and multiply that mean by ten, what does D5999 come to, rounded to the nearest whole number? 69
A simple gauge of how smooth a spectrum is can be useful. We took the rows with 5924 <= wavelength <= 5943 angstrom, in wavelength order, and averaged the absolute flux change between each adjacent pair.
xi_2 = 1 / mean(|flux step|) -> 13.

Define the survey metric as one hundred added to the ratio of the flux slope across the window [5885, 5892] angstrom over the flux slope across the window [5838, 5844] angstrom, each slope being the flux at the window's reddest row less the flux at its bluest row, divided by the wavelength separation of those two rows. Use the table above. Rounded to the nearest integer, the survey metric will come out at 97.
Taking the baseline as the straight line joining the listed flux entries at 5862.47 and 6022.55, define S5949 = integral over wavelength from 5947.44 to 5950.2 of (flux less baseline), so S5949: 2.2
